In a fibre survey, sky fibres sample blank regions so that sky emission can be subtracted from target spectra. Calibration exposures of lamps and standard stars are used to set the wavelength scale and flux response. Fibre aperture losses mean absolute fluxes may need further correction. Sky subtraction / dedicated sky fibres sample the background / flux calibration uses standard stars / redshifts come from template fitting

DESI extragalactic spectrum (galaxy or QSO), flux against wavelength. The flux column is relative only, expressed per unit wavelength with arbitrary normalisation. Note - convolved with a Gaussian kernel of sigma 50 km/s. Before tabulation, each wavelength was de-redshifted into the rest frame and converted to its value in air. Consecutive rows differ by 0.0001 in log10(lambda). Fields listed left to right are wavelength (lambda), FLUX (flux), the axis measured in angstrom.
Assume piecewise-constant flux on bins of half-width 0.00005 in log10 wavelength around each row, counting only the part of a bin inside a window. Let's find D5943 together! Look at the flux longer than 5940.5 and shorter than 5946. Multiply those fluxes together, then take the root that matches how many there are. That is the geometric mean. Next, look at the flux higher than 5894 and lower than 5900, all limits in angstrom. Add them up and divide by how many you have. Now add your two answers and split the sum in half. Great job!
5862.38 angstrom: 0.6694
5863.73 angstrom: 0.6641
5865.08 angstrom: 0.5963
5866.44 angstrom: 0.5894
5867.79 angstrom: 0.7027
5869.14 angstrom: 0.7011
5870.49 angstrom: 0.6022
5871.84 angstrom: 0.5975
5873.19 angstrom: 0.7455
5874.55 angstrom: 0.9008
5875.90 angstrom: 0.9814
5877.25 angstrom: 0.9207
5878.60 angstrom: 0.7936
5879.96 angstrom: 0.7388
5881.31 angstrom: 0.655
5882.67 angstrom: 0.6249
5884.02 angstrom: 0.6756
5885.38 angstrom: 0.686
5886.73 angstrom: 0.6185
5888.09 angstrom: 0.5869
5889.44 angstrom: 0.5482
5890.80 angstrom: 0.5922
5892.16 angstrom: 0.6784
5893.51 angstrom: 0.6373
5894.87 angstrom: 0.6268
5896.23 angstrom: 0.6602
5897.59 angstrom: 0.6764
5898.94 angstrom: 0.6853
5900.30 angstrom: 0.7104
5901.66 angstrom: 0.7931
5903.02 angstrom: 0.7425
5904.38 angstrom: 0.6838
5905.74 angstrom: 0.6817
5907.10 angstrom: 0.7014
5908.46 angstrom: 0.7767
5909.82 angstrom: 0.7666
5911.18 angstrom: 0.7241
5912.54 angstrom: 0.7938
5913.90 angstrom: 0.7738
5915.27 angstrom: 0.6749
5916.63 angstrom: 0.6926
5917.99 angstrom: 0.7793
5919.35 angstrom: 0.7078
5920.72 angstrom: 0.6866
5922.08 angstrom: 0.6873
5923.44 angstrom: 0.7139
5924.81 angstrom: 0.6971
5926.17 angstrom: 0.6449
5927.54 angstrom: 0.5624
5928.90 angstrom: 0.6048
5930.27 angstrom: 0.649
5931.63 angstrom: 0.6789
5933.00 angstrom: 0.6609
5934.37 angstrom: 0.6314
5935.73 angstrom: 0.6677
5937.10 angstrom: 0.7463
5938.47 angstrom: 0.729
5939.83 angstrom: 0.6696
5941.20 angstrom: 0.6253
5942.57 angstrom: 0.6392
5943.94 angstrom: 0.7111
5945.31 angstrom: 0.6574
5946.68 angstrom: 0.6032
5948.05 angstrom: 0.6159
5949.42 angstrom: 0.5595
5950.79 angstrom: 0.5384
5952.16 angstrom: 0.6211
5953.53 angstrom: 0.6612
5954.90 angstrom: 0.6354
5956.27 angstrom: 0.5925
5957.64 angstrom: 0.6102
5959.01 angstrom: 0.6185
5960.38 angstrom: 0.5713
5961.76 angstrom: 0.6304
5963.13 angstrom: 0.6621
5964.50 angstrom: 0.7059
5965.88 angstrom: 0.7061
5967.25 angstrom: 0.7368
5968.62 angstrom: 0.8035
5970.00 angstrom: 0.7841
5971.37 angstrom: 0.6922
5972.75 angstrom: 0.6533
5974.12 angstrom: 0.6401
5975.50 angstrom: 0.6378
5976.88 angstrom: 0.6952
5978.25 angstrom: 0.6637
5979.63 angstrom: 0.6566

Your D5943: 0.66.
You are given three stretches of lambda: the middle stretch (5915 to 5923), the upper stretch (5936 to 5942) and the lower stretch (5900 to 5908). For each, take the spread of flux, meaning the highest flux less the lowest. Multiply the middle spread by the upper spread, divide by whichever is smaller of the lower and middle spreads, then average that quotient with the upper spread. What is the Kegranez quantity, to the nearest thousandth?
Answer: 0.121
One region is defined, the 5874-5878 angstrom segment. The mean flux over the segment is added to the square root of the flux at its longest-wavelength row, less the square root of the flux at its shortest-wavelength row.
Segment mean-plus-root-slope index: 0.945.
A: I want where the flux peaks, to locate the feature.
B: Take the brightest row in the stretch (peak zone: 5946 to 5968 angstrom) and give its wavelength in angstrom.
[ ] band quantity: 5967.25 angstrom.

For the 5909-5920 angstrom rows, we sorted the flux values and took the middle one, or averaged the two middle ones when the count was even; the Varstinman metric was 0.75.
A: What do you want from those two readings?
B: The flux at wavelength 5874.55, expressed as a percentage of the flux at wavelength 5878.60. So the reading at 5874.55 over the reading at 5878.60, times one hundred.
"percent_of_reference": 114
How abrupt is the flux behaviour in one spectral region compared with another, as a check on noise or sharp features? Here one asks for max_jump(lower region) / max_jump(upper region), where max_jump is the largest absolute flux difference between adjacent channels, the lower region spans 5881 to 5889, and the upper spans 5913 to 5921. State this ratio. 0.7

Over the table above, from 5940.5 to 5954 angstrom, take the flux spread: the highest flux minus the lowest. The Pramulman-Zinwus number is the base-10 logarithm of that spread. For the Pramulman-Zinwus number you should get -0.76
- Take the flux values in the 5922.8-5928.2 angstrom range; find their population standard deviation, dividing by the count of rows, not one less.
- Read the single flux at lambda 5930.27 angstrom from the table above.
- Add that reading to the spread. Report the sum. 0.71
